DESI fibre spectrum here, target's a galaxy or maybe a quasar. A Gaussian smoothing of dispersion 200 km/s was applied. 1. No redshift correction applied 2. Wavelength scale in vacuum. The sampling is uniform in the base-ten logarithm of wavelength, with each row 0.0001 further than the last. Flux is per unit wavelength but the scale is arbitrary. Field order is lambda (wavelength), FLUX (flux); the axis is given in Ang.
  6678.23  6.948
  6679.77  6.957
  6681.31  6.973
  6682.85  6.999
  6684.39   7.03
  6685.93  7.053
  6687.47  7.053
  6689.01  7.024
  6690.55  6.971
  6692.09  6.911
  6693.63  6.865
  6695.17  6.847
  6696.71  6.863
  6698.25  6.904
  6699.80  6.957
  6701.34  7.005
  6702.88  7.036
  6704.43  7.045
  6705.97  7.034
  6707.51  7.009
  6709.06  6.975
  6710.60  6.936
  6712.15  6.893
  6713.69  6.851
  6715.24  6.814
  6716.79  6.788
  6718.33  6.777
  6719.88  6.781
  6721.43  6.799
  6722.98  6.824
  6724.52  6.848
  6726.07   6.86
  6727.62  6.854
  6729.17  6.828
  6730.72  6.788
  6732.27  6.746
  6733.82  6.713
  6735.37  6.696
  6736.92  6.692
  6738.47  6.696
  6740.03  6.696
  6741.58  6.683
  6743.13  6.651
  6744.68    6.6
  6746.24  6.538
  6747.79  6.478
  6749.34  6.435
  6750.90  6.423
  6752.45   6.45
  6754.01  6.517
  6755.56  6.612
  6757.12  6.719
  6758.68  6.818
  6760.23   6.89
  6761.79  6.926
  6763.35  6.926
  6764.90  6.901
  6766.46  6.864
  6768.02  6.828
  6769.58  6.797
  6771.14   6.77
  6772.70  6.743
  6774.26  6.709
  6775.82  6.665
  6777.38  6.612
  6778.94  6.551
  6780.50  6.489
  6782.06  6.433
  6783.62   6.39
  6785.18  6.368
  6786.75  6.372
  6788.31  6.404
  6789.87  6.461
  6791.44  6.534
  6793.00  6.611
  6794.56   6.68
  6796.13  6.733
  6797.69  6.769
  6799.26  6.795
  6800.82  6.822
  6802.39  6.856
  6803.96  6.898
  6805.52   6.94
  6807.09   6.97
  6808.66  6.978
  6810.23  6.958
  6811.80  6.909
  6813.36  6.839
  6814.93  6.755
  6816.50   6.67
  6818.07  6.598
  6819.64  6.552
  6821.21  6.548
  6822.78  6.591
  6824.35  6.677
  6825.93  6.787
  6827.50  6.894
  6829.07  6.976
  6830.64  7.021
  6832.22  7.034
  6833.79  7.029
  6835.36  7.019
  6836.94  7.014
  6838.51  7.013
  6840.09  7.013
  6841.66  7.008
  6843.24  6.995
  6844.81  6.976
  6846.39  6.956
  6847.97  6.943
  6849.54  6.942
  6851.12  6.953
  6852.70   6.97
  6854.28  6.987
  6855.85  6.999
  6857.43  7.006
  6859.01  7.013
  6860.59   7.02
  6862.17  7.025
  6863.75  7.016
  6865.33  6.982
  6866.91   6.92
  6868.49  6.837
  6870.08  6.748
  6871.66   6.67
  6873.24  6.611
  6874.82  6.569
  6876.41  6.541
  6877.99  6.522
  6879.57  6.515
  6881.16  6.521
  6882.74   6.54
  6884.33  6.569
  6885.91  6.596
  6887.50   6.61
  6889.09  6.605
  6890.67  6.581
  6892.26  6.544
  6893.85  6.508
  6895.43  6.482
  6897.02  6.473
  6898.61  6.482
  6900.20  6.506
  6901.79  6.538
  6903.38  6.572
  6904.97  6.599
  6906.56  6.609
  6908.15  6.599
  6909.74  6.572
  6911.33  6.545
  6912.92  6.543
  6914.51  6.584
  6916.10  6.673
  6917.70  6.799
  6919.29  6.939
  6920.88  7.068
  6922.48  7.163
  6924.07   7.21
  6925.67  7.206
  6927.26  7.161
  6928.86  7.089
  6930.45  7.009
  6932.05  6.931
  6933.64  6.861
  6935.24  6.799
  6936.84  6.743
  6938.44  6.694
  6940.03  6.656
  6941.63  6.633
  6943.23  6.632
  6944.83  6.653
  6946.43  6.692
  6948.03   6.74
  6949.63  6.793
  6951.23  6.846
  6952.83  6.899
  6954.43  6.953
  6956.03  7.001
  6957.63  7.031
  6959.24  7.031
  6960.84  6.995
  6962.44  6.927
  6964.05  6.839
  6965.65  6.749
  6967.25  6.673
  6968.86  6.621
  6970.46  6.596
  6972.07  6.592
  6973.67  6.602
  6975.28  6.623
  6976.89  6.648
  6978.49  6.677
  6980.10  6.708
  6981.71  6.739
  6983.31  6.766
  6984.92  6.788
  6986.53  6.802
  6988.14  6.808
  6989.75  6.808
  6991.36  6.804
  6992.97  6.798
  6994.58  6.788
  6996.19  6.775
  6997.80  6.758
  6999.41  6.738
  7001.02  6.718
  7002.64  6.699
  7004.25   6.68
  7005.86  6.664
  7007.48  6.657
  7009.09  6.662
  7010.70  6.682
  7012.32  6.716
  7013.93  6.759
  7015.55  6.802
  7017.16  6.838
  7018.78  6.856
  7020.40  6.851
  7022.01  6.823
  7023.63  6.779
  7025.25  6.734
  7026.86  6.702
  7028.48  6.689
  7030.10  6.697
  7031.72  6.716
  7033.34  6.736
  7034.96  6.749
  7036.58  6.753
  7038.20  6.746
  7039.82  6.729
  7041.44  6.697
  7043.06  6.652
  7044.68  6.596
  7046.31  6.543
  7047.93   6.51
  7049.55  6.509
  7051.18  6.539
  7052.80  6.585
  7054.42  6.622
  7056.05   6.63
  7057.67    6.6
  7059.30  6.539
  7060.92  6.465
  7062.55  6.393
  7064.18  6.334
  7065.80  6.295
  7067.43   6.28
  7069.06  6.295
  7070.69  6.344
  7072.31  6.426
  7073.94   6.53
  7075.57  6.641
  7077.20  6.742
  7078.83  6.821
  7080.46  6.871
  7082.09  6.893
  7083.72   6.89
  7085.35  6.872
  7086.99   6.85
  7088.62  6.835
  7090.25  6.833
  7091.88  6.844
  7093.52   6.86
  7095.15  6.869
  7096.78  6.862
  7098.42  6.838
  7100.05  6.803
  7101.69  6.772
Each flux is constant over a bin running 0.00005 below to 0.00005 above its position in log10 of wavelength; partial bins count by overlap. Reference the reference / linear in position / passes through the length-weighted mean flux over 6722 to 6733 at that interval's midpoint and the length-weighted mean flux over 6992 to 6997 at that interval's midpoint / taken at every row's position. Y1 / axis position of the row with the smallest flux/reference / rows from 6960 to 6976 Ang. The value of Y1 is 6972.07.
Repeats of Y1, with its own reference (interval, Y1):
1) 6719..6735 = 6733.82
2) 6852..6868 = 6866.91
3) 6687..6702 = 6695.17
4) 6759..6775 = 6774.26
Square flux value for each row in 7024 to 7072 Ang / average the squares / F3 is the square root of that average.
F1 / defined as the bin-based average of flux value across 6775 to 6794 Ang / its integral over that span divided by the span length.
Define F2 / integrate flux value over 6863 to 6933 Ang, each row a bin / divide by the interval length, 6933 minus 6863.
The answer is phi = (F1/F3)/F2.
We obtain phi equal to 0.147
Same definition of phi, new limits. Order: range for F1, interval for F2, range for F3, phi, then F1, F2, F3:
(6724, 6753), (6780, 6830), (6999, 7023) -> 0.148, 6.7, 6.70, 6.74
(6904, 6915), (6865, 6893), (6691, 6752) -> 0.146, 6.6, 6.63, 6.80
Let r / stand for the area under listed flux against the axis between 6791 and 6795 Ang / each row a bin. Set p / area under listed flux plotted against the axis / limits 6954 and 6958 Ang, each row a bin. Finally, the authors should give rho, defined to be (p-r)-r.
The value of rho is -25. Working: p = 28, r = 26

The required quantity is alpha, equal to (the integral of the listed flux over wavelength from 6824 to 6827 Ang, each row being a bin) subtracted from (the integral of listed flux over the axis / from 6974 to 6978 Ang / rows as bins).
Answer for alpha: 6.3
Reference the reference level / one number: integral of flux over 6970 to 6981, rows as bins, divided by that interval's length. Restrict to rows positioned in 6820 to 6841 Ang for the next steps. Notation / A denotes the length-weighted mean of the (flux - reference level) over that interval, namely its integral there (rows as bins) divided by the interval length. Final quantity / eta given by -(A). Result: -0.25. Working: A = 0.25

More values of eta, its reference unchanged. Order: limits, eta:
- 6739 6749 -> 0.03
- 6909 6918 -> 0.02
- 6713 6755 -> -0.06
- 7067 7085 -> 0.01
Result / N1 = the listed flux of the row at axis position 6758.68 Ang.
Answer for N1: 6.818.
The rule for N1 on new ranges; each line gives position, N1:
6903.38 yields 6.572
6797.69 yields 6.769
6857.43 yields 7.006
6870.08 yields 6.748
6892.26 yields 6.544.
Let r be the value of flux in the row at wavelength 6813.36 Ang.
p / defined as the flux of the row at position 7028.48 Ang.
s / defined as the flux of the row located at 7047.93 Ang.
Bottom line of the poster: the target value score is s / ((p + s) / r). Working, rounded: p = 6.689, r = 6.839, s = 6.51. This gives 3.37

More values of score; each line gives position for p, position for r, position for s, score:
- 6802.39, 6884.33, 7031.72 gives 3.25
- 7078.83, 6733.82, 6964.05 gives 3.36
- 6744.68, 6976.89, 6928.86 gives 3.44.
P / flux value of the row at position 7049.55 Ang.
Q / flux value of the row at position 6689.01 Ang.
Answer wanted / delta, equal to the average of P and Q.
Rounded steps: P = 6.509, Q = 7.024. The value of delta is 6.77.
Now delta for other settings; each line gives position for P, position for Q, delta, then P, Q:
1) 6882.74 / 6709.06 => 6.76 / 6.54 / 6.975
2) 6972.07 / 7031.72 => 6.65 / 6.592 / 6.716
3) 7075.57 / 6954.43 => 6.80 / 6.641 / 6.953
